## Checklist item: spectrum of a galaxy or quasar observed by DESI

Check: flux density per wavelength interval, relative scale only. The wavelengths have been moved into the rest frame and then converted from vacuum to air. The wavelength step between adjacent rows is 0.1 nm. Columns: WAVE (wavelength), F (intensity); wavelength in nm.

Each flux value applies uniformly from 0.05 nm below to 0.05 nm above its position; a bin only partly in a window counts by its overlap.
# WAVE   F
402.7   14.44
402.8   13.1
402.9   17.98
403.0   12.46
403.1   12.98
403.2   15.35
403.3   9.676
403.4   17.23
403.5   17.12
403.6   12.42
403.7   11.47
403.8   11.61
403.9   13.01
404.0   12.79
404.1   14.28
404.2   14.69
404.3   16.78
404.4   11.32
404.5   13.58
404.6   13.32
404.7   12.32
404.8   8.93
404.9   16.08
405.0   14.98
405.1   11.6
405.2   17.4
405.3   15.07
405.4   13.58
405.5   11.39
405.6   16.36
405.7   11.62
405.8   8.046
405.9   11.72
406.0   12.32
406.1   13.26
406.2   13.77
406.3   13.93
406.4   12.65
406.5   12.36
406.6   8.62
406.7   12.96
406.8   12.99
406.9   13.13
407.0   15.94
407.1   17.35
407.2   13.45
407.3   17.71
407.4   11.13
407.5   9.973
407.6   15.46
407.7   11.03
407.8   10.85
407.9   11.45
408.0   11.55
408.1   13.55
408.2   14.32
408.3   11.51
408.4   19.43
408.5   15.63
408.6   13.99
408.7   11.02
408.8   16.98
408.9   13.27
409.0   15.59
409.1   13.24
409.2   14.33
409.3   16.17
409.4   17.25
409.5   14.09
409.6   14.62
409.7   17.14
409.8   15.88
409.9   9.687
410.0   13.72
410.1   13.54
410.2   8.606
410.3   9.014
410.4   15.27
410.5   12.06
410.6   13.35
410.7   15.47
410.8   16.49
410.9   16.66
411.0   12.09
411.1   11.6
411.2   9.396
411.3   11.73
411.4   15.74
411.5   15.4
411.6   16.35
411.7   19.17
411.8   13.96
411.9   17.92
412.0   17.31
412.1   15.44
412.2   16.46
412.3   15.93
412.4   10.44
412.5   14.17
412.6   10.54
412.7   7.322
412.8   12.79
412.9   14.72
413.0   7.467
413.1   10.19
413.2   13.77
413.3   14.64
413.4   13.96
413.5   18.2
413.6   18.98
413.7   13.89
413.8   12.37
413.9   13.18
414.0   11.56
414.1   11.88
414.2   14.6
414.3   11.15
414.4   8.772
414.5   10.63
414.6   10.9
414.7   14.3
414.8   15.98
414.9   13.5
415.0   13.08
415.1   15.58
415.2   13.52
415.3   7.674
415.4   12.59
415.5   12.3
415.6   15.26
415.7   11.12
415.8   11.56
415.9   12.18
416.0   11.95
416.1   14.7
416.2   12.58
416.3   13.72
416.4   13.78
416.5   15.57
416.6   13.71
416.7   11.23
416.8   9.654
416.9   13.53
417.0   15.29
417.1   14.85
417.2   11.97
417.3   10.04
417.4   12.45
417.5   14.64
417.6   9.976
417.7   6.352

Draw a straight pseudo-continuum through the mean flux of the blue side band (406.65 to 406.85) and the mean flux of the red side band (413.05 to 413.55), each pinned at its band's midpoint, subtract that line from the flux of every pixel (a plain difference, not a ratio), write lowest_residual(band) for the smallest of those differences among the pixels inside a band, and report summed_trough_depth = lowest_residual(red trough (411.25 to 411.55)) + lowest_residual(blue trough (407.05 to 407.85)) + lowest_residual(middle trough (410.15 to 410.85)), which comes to -10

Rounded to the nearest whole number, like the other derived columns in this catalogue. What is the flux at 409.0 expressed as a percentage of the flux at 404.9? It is 97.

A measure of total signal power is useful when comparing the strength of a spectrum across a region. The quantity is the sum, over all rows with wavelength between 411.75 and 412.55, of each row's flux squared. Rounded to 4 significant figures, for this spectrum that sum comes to 1889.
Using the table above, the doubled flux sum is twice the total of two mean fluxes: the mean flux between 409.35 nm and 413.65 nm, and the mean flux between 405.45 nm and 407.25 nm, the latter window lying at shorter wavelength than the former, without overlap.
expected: 54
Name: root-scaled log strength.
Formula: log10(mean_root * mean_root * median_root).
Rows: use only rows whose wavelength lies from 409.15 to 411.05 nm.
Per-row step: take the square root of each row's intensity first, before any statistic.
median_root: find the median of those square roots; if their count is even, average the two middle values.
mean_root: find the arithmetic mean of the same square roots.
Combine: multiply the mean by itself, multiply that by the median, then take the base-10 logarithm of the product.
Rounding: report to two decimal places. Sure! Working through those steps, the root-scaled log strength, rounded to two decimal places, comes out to 1.72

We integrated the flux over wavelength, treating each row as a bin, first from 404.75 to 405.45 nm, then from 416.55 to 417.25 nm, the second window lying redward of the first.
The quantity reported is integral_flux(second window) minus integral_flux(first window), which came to -0.7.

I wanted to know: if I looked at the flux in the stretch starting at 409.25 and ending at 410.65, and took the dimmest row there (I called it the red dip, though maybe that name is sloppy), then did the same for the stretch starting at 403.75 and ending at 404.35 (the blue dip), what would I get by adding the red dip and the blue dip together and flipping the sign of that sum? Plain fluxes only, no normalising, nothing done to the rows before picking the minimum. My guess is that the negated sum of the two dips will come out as -20.2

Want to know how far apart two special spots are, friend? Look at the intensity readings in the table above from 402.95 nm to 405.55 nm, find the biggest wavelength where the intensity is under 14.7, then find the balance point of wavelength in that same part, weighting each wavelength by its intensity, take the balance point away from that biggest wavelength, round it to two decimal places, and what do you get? 1.25 nm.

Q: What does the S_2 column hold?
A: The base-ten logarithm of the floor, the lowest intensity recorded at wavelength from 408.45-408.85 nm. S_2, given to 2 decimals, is 1.04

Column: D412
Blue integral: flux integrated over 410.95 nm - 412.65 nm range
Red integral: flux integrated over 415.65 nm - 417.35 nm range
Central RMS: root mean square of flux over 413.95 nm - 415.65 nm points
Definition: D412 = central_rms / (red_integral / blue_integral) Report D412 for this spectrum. 14.3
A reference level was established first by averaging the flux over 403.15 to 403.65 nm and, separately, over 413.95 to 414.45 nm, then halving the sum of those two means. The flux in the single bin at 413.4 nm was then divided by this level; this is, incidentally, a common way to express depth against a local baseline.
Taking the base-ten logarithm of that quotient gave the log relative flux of 0.032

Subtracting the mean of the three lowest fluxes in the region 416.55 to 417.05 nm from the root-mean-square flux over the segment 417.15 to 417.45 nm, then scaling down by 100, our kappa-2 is 0.00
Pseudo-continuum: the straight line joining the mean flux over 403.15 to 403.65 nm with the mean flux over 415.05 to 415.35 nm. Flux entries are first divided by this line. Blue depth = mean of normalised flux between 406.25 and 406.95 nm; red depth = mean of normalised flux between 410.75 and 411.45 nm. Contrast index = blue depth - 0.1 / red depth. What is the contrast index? 0.80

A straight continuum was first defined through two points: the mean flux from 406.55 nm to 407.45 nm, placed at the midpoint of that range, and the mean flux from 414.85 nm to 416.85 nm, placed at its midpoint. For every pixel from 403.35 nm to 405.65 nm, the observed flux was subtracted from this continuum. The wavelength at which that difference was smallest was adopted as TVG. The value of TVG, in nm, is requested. 405.2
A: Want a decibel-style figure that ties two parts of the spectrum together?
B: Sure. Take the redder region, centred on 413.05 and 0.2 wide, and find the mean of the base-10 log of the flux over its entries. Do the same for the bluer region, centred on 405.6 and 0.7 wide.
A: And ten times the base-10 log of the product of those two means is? 0.10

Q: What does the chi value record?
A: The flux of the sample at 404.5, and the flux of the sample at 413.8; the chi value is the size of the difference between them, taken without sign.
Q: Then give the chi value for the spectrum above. 1.21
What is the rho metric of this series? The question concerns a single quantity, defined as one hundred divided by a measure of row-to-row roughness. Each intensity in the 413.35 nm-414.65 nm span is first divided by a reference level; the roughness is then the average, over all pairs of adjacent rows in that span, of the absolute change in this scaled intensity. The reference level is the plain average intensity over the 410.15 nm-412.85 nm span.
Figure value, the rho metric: 658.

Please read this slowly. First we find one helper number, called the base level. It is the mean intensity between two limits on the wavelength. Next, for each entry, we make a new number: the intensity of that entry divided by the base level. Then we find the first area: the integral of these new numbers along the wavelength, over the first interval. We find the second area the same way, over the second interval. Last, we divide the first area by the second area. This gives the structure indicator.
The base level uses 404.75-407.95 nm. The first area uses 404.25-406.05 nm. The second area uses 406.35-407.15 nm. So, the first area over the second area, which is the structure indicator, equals 2.2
